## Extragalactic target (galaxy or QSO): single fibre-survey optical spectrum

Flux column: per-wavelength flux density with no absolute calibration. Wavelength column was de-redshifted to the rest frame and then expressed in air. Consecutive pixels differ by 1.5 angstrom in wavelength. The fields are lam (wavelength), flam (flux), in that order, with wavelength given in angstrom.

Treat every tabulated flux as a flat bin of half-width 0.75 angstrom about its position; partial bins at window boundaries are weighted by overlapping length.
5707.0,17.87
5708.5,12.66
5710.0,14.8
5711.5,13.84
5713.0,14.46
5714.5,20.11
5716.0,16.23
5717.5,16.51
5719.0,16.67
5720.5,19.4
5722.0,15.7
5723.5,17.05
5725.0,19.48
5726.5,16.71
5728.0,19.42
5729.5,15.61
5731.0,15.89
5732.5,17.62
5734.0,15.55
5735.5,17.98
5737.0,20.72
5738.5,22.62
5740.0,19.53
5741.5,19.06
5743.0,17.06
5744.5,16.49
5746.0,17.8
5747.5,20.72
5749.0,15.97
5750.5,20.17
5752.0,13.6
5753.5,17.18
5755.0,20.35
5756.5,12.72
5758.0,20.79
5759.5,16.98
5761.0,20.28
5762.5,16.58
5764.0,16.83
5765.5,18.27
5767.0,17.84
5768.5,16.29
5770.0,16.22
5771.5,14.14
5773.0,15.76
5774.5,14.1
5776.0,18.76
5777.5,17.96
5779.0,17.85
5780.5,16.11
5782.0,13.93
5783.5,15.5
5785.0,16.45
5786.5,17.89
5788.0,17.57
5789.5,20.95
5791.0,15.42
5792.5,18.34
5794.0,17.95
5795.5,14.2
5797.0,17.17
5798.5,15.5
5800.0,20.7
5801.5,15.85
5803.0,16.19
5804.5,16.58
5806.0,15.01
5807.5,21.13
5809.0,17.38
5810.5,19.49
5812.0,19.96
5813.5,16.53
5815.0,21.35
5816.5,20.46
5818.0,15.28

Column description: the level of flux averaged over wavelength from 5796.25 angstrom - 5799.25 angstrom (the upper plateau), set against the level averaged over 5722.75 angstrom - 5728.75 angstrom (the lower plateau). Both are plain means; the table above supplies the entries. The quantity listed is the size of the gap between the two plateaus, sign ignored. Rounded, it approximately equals 1.8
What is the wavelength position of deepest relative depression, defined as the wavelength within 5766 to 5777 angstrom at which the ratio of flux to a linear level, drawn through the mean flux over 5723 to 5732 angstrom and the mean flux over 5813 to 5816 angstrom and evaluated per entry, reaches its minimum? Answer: 5774.5 angstrom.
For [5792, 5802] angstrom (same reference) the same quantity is 5795.5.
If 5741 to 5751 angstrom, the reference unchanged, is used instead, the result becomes 5749.0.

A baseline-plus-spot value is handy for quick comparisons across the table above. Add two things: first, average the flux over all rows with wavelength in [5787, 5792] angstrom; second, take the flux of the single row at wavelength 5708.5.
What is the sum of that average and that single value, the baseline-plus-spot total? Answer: 31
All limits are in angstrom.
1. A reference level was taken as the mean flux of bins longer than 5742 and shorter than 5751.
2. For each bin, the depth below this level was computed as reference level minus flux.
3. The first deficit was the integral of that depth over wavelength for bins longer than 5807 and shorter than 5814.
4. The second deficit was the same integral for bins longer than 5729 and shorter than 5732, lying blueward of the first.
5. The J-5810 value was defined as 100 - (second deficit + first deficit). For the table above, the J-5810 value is 100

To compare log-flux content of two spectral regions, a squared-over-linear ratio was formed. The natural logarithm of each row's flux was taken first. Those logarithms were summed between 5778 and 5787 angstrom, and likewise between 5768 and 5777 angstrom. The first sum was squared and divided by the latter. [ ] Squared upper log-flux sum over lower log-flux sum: 16.9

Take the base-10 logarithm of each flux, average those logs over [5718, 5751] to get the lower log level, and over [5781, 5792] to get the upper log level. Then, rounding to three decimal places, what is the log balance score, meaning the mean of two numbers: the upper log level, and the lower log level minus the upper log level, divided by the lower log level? 0.624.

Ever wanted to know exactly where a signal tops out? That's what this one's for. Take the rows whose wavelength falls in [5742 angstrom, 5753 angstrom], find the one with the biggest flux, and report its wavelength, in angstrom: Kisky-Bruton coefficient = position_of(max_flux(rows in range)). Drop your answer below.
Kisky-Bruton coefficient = 5747.5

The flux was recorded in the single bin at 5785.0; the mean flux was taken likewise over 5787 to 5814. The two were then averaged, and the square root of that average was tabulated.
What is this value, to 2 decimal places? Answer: 4.12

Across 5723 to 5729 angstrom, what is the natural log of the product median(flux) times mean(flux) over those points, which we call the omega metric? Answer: 5.80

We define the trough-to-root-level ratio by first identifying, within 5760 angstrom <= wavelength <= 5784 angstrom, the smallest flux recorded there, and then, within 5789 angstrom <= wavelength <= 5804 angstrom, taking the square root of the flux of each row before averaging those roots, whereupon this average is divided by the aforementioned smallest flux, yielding 0.297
